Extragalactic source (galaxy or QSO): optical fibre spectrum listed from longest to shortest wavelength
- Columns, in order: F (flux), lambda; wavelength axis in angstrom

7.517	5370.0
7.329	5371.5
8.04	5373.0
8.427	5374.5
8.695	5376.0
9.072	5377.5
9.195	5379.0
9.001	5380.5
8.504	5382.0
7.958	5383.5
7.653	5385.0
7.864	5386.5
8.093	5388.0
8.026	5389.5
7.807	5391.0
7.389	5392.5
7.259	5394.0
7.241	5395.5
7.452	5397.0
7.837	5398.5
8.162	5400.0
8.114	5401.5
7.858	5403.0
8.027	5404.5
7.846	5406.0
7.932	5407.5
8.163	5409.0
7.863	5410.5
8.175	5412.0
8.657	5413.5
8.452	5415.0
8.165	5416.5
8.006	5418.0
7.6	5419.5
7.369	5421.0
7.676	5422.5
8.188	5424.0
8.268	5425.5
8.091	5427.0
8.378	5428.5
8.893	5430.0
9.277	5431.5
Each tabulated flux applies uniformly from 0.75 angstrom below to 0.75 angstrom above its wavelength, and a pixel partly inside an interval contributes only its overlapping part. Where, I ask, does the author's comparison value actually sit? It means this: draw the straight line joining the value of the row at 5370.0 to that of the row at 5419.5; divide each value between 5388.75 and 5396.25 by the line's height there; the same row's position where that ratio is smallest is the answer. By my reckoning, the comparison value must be 5395.5 angstrom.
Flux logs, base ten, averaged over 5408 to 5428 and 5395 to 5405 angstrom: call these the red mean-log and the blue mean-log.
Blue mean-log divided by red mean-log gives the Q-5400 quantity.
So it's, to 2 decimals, 0.99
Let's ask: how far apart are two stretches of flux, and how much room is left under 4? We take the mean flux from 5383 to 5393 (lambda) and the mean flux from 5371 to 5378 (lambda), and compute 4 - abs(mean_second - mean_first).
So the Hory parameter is 3.5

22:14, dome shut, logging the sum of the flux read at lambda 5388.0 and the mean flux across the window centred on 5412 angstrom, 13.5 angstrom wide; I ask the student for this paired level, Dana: 16.2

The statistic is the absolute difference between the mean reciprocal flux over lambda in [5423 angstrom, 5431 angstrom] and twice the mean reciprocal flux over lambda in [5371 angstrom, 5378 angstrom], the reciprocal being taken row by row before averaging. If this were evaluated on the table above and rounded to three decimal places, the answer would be 0.122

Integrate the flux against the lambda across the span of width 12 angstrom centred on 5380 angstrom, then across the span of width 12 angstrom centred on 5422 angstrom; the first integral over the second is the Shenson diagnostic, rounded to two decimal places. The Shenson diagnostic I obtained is 1.08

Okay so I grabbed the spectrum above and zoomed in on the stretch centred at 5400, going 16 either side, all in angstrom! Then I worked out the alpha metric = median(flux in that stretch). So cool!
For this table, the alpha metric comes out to 7.86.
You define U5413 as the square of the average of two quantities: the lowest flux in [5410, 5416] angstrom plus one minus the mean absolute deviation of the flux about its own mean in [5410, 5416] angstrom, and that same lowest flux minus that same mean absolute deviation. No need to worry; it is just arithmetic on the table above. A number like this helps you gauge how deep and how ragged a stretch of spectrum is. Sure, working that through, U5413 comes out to 65.5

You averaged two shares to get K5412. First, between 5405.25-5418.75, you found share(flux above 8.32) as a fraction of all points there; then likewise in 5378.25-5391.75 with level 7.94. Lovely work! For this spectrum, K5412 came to 0.44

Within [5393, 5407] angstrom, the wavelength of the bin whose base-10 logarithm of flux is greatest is 5400.0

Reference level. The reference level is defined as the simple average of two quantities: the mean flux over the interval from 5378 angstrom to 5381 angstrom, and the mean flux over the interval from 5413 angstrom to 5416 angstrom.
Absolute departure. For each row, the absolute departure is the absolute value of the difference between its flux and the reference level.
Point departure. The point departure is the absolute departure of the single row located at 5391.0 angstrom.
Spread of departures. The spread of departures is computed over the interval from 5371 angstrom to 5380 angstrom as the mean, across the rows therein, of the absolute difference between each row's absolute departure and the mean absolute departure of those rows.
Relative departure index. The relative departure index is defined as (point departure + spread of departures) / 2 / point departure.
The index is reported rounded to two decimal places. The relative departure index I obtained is 0.69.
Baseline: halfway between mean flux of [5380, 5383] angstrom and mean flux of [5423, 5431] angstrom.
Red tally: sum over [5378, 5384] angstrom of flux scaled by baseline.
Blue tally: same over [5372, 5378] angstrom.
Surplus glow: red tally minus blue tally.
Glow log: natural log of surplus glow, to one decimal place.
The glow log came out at -3.0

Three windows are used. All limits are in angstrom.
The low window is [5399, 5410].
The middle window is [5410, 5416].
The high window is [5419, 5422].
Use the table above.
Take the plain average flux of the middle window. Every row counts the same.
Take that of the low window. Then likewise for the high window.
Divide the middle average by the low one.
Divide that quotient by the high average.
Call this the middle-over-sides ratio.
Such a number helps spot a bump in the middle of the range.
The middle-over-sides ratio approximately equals 0.138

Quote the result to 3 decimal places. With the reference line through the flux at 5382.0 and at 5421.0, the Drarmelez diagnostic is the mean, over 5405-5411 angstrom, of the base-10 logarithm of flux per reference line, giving 0.012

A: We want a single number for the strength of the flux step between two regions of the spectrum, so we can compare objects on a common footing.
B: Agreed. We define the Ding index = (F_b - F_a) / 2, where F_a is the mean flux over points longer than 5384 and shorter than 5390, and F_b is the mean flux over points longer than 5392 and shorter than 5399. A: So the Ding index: -0.24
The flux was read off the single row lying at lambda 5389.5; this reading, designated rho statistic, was 8.026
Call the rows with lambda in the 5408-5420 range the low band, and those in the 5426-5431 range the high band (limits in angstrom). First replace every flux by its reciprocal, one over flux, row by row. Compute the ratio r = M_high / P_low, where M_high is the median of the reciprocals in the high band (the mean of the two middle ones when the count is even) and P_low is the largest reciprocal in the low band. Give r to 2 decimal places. 0.91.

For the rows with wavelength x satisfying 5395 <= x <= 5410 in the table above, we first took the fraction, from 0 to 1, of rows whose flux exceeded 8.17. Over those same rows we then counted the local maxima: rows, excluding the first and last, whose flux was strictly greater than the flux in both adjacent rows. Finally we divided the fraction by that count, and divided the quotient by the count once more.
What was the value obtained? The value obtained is 0.0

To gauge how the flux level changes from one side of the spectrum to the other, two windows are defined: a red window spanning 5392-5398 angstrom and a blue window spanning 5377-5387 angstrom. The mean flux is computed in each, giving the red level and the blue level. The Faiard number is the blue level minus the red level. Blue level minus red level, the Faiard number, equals 1.1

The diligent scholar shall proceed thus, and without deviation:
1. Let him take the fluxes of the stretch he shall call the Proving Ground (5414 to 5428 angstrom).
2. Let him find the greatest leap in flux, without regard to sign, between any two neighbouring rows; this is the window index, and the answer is 0.51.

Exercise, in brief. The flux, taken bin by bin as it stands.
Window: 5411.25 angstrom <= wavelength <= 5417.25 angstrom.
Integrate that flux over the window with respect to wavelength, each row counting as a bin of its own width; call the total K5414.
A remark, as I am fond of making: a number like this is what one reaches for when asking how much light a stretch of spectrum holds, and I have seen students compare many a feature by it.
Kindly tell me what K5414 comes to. 50.2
